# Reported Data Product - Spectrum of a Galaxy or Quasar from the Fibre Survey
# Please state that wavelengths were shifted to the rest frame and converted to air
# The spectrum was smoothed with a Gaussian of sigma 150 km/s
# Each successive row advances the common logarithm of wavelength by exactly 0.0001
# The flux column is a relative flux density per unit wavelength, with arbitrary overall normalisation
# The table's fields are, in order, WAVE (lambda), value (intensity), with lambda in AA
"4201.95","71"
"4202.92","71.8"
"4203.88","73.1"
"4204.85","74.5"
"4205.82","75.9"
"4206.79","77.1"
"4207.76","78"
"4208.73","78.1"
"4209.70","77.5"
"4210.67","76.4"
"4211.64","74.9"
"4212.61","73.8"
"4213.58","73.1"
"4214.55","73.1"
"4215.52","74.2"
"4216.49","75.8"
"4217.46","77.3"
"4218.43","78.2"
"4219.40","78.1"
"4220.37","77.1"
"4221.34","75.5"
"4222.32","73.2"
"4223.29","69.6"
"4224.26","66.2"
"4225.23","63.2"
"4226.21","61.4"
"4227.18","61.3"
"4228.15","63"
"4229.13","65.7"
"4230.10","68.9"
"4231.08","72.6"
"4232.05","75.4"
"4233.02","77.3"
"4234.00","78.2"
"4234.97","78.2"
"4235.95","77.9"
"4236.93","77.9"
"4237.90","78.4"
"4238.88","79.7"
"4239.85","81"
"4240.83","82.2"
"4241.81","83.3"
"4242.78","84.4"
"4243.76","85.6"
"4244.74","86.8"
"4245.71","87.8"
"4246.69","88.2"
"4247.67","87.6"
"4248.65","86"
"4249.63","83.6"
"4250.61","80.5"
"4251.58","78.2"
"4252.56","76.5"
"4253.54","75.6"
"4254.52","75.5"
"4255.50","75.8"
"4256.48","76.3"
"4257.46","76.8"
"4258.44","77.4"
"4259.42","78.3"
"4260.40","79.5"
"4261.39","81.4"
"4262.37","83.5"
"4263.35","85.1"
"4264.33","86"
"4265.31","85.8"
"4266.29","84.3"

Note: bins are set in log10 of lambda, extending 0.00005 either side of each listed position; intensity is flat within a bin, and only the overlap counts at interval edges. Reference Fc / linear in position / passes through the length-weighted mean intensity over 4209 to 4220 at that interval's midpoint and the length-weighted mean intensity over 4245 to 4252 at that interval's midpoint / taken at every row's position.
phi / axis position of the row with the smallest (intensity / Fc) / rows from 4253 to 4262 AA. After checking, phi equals 4254.52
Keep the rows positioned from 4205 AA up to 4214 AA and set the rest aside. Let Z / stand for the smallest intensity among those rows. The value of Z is 73.1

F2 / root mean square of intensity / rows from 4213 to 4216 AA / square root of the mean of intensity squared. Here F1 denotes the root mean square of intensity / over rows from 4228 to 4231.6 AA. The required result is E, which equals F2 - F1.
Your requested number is 5.8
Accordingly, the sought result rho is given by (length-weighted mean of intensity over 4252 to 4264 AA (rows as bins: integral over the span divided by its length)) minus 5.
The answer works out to 74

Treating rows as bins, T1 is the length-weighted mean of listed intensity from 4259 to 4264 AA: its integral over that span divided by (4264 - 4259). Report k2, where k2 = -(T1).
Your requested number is -82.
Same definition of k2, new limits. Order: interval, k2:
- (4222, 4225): -69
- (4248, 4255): -80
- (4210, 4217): -75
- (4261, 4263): -83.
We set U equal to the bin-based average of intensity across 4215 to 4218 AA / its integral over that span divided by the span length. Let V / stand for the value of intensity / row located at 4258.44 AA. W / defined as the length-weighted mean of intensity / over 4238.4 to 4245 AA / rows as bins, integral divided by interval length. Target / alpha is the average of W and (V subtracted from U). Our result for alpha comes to 40.8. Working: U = 75.9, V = 77.4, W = 83.2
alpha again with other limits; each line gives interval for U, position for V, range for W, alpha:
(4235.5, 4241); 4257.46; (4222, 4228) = 34.1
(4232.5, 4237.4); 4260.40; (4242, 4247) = 42.4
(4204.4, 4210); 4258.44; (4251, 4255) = 38.0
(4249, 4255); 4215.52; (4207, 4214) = 40.2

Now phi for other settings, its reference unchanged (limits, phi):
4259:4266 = 4259.42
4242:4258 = 4254.52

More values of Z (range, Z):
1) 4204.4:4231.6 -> 61.3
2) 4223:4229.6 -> 61.3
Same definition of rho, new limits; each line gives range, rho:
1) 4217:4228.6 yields 65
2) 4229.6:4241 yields 72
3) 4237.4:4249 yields 79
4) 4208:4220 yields 71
